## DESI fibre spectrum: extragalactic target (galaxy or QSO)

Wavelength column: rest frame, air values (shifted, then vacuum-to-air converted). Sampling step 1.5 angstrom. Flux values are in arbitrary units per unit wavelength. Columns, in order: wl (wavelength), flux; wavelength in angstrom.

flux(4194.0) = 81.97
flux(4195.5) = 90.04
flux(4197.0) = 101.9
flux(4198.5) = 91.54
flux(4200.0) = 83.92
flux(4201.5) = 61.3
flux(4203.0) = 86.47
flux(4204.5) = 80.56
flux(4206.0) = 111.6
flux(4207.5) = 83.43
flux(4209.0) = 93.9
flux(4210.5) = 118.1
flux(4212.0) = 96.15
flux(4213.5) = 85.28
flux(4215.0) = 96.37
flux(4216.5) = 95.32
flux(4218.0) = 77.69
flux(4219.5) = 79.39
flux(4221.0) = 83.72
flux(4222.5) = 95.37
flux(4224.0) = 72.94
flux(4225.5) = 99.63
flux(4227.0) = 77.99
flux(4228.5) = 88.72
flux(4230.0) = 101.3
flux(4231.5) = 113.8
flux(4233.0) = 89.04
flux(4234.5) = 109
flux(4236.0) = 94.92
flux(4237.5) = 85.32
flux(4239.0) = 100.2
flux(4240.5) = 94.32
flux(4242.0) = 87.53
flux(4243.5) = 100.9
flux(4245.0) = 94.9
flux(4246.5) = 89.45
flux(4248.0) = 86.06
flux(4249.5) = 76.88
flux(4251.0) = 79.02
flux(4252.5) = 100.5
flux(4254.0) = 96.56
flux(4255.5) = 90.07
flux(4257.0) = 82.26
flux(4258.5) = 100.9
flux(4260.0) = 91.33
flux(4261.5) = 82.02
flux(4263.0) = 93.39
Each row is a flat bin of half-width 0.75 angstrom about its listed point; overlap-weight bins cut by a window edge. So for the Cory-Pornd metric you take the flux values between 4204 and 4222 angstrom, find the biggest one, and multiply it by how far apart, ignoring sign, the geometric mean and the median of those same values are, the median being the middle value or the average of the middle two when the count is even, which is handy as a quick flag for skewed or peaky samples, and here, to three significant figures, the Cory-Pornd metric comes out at 169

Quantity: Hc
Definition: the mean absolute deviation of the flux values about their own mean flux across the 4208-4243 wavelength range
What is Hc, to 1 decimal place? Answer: 8.8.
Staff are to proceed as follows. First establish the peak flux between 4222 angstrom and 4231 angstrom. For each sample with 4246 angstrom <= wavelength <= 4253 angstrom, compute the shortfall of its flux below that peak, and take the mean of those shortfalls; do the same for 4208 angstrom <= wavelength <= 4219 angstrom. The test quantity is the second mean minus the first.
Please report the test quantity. -8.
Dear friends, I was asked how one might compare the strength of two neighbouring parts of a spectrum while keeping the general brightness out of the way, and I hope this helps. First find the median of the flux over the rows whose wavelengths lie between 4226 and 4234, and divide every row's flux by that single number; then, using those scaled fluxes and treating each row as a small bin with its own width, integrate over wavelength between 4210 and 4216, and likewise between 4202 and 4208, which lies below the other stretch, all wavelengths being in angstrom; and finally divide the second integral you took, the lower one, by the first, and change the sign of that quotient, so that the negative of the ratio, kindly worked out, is -0.91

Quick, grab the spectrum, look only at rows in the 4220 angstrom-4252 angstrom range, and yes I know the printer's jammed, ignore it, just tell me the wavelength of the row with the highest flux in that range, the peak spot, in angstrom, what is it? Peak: 4231.5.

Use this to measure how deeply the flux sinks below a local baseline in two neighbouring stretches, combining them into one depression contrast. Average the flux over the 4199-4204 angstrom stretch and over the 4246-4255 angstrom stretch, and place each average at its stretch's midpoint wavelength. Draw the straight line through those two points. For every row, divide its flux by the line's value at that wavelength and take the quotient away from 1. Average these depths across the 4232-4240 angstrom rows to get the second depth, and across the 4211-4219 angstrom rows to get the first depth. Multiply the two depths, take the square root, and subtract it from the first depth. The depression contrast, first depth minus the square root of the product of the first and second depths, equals -0.25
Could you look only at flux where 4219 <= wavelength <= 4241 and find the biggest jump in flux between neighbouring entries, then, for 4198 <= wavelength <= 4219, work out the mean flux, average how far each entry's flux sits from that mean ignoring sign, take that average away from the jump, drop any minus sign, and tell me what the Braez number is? 16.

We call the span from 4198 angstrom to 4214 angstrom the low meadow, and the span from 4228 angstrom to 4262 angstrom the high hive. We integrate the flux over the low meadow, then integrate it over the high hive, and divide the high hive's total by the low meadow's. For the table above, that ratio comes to 2.2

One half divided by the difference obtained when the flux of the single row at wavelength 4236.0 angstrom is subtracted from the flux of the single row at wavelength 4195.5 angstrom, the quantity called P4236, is -0.10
